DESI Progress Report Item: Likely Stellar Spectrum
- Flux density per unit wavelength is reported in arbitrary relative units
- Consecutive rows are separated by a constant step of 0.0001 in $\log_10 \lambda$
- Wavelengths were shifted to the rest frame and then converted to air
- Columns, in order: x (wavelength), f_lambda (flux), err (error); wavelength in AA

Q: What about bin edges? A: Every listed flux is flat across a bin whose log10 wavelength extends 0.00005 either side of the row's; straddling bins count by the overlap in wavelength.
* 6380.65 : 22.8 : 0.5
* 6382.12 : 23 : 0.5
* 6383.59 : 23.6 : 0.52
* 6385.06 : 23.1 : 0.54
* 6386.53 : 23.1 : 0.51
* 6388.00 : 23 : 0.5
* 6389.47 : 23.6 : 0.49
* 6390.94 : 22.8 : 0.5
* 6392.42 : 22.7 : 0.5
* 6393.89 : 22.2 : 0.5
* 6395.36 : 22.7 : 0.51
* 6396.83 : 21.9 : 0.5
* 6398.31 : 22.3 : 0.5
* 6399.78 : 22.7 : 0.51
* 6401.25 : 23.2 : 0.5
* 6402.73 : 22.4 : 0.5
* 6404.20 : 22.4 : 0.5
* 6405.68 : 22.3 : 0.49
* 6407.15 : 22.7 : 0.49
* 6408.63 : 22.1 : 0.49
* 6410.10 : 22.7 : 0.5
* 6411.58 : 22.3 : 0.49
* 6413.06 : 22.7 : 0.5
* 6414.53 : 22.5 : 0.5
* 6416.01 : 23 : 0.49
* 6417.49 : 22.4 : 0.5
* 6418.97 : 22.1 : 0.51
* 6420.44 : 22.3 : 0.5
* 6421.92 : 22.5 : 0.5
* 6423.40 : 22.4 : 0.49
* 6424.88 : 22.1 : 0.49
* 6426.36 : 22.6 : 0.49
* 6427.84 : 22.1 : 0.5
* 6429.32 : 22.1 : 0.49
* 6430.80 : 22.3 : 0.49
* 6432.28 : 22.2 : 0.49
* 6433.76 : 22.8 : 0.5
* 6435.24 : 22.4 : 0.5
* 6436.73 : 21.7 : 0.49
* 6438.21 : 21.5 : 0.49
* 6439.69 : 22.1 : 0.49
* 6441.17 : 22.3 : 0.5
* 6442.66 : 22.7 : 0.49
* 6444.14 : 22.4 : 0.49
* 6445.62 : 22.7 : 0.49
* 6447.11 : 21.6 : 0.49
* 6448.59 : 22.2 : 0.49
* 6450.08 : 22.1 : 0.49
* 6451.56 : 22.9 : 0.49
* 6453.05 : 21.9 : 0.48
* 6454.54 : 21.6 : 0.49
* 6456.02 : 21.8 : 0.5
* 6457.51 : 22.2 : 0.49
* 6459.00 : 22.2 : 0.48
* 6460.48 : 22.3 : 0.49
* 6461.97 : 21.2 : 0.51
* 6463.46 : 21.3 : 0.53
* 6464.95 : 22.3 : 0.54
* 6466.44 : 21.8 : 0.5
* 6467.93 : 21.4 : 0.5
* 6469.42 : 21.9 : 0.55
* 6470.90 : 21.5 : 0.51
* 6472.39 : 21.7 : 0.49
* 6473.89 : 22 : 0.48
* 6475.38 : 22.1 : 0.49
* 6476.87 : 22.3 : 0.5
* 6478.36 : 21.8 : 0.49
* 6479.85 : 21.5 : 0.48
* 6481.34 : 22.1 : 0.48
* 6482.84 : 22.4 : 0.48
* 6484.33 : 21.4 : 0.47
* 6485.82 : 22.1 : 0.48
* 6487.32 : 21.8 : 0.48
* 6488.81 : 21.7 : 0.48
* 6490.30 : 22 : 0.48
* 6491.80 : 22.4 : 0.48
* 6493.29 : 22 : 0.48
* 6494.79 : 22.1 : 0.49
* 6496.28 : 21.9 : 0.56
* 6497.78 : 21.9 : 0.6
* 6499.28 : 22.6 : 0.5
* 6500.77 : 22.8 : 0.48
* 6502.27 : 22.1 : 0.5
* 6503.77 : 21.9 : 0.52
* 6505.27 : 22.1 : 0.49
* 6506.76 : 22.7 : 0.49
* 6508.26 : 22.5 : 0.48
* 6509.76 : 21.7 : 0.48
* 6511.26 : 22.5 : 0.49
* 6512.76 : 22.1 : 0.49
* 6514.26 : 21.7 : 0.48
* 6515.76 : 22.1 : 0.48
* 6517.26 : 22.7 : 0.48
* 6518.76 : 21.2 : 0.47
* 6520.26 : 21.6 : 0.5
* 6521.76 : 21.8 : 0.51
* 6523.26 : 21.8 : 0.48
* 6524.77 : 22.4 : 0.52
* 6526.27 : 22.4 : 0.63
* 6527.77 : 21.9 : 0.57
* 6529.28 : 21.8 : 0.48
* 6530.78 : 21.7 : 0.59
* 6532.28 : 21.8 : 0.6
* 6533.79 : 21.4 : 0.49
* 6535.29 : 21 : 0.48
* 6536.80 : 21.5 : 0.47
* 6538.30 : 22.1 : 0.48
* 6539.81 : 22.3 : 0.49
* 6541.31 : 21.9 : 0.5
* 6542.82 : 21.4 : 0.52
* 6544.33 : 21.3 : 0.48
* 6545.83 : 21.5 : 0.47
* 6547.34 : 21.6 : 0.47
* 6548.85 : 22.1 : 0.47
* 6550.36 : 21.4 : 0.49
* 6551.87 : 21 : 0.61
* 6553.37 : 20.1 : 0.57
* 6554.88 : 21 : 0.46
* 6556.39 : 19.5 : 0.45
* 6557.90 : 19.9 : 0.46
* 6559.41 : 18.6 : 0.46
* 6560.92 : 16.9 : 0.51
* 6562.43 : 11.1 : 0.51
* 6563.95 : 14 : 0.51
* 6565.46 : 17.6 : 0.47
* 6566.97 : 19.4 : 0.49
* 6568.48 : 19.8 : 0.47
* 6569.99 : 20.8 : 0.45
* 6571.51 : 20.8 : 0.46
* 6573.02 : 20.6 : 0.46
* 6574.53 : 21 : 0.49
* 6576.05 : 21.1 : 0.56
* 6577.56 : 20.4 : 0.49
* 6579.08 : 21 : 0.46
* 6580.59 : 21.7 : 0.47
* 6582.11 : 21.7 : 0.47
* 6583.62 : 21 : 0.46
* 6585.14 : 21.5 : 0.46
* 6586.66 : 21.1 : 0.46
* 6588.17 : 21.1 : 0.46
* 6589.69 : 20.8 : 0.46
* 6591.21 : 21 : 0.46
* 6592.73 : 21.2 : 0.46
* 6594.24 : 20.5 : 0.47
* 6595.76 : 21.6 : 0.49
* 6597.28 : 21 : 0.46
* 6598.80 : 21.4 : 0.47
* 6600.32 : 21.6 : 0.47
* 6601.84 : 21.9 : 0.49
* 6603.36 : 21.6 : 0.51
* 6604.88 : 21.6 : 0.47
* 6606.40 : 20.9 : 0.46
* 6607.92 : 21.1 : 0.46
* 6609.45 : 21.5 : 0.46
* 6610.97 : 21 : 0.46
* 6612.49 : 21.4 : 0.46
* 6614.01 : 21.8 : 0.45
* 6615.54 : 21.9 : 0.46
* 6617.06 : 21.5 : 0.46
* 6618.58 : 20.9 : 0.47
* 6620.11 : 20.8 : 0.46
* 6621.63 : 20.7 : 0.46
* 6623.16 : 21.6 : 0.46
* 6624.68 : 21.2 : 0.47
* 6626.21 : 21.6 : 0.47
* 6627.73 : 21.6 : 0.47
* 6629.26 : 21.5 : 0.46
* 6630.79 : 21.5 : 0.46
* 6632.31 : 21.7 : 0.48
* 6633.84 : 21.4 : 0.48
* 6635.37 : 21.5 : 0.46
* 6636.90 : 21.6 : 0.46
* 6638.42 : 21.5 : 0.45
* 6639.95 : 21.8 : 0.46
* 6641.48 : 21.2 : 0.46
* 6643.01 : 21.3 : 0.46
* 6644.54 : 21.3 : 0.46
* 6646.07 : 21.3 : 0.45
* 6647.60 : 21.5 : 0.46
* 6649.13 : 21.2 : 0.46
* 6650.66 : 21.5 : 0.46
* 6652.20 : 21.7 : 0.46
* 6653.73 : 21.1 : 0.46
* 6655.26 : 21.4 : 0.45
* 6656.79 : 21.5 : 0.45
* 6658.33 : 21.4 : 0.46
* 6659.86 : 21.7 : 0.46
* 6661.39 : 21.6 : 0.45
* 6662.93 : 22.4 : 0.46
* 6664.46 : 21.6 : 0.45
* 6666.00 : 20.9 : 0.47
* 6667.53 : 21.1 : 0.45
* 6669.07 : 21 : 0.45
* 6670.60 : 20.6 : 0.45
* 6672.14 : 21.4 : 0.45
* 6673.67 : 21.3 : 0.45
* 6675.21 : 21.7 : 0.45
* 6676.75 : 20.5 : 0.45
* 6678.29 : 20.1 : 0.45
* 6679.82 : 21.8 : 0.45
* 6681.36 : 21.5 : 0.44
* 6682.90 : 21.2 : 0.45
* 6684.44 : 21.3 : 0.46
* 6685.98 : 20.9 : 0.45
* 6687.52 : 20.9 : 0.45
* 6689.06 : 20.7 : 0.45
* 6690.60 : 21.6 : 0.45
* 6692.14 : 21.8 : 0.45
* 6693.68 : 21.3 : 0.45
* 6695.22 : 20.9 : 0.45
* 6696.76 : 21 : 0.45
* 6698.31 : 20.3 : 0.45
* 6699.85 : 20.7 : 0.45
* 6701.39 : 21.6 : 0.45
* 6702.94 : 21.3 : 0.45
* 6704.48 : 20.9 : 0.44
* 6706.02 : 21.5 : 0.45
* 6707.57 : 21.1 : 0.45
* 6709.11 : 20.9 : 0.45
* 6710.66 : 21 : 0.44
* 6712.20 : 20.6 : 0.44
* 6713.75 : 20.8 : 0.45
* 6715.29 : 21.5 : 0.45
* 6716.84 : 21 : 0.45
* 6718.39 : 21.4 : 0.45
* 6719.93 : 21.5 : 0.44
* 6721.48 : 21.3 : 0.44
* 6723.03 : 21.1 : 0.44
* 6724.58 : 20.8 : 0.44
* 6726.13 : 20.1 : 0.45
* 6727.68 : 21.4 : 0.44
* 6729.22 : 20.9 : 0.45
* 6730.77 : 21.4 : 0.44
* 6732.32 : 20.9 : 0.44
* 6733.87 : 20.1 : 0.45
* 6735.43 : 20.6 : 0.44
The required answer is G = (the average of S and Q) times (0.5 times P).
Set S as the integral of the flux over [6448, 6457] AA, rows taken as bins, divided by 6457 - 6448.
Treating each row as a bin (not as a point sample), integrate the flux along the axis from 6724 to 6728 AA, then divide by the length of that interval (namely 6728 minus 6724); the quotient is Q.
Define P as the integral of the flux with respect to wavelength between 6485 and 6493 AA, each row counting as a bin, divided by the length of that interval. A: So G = 235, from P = 22.0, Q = 20.7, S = 22.1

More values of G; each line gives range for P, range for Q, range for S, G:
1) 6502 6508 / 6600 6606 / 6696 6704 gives 237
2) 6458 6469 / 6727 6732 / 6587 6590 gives 230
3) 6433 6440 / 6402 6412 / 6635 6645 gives 242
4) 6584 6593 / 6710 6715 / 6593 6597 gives 221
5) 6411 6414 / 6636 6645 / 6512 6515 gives 244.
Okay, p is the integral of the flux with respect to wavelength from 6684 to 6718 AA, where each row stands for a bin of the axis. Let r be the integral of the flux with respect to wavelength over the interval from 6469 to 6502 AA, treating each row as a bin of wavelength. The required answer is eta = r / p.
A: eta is 1.01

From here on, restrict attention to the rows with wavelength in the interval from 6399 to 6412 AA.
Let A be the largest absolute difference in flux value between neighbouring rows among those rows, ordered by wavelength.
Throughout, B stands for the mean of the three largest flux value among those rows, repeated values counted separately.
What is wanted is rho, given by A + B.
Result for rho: 23.7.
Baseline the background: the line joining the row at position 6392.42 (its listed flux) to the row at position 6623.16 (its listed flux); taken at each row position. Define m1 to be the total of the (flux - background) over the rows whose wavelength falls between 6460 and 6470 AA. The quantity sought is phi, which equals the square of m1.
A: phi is 18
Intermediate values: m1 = -4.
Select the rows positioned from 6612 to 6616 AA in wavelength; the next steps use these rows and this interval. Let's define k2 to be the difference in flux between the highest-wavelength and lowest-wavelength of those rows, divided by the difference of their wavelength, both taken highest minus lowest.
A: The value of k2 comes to 0.164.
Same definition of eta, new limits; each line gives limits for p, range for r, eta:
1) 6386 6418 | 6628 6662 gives 1.01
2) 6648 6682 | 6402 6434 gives 0.99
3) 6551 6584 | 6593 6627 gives 1.13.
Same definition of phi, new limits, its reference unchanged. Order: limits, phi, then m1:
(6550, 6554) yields 11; -3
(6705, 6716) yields 1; -1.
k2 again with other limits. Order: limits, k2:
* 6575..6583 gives 0.099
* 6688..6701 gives 0.000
